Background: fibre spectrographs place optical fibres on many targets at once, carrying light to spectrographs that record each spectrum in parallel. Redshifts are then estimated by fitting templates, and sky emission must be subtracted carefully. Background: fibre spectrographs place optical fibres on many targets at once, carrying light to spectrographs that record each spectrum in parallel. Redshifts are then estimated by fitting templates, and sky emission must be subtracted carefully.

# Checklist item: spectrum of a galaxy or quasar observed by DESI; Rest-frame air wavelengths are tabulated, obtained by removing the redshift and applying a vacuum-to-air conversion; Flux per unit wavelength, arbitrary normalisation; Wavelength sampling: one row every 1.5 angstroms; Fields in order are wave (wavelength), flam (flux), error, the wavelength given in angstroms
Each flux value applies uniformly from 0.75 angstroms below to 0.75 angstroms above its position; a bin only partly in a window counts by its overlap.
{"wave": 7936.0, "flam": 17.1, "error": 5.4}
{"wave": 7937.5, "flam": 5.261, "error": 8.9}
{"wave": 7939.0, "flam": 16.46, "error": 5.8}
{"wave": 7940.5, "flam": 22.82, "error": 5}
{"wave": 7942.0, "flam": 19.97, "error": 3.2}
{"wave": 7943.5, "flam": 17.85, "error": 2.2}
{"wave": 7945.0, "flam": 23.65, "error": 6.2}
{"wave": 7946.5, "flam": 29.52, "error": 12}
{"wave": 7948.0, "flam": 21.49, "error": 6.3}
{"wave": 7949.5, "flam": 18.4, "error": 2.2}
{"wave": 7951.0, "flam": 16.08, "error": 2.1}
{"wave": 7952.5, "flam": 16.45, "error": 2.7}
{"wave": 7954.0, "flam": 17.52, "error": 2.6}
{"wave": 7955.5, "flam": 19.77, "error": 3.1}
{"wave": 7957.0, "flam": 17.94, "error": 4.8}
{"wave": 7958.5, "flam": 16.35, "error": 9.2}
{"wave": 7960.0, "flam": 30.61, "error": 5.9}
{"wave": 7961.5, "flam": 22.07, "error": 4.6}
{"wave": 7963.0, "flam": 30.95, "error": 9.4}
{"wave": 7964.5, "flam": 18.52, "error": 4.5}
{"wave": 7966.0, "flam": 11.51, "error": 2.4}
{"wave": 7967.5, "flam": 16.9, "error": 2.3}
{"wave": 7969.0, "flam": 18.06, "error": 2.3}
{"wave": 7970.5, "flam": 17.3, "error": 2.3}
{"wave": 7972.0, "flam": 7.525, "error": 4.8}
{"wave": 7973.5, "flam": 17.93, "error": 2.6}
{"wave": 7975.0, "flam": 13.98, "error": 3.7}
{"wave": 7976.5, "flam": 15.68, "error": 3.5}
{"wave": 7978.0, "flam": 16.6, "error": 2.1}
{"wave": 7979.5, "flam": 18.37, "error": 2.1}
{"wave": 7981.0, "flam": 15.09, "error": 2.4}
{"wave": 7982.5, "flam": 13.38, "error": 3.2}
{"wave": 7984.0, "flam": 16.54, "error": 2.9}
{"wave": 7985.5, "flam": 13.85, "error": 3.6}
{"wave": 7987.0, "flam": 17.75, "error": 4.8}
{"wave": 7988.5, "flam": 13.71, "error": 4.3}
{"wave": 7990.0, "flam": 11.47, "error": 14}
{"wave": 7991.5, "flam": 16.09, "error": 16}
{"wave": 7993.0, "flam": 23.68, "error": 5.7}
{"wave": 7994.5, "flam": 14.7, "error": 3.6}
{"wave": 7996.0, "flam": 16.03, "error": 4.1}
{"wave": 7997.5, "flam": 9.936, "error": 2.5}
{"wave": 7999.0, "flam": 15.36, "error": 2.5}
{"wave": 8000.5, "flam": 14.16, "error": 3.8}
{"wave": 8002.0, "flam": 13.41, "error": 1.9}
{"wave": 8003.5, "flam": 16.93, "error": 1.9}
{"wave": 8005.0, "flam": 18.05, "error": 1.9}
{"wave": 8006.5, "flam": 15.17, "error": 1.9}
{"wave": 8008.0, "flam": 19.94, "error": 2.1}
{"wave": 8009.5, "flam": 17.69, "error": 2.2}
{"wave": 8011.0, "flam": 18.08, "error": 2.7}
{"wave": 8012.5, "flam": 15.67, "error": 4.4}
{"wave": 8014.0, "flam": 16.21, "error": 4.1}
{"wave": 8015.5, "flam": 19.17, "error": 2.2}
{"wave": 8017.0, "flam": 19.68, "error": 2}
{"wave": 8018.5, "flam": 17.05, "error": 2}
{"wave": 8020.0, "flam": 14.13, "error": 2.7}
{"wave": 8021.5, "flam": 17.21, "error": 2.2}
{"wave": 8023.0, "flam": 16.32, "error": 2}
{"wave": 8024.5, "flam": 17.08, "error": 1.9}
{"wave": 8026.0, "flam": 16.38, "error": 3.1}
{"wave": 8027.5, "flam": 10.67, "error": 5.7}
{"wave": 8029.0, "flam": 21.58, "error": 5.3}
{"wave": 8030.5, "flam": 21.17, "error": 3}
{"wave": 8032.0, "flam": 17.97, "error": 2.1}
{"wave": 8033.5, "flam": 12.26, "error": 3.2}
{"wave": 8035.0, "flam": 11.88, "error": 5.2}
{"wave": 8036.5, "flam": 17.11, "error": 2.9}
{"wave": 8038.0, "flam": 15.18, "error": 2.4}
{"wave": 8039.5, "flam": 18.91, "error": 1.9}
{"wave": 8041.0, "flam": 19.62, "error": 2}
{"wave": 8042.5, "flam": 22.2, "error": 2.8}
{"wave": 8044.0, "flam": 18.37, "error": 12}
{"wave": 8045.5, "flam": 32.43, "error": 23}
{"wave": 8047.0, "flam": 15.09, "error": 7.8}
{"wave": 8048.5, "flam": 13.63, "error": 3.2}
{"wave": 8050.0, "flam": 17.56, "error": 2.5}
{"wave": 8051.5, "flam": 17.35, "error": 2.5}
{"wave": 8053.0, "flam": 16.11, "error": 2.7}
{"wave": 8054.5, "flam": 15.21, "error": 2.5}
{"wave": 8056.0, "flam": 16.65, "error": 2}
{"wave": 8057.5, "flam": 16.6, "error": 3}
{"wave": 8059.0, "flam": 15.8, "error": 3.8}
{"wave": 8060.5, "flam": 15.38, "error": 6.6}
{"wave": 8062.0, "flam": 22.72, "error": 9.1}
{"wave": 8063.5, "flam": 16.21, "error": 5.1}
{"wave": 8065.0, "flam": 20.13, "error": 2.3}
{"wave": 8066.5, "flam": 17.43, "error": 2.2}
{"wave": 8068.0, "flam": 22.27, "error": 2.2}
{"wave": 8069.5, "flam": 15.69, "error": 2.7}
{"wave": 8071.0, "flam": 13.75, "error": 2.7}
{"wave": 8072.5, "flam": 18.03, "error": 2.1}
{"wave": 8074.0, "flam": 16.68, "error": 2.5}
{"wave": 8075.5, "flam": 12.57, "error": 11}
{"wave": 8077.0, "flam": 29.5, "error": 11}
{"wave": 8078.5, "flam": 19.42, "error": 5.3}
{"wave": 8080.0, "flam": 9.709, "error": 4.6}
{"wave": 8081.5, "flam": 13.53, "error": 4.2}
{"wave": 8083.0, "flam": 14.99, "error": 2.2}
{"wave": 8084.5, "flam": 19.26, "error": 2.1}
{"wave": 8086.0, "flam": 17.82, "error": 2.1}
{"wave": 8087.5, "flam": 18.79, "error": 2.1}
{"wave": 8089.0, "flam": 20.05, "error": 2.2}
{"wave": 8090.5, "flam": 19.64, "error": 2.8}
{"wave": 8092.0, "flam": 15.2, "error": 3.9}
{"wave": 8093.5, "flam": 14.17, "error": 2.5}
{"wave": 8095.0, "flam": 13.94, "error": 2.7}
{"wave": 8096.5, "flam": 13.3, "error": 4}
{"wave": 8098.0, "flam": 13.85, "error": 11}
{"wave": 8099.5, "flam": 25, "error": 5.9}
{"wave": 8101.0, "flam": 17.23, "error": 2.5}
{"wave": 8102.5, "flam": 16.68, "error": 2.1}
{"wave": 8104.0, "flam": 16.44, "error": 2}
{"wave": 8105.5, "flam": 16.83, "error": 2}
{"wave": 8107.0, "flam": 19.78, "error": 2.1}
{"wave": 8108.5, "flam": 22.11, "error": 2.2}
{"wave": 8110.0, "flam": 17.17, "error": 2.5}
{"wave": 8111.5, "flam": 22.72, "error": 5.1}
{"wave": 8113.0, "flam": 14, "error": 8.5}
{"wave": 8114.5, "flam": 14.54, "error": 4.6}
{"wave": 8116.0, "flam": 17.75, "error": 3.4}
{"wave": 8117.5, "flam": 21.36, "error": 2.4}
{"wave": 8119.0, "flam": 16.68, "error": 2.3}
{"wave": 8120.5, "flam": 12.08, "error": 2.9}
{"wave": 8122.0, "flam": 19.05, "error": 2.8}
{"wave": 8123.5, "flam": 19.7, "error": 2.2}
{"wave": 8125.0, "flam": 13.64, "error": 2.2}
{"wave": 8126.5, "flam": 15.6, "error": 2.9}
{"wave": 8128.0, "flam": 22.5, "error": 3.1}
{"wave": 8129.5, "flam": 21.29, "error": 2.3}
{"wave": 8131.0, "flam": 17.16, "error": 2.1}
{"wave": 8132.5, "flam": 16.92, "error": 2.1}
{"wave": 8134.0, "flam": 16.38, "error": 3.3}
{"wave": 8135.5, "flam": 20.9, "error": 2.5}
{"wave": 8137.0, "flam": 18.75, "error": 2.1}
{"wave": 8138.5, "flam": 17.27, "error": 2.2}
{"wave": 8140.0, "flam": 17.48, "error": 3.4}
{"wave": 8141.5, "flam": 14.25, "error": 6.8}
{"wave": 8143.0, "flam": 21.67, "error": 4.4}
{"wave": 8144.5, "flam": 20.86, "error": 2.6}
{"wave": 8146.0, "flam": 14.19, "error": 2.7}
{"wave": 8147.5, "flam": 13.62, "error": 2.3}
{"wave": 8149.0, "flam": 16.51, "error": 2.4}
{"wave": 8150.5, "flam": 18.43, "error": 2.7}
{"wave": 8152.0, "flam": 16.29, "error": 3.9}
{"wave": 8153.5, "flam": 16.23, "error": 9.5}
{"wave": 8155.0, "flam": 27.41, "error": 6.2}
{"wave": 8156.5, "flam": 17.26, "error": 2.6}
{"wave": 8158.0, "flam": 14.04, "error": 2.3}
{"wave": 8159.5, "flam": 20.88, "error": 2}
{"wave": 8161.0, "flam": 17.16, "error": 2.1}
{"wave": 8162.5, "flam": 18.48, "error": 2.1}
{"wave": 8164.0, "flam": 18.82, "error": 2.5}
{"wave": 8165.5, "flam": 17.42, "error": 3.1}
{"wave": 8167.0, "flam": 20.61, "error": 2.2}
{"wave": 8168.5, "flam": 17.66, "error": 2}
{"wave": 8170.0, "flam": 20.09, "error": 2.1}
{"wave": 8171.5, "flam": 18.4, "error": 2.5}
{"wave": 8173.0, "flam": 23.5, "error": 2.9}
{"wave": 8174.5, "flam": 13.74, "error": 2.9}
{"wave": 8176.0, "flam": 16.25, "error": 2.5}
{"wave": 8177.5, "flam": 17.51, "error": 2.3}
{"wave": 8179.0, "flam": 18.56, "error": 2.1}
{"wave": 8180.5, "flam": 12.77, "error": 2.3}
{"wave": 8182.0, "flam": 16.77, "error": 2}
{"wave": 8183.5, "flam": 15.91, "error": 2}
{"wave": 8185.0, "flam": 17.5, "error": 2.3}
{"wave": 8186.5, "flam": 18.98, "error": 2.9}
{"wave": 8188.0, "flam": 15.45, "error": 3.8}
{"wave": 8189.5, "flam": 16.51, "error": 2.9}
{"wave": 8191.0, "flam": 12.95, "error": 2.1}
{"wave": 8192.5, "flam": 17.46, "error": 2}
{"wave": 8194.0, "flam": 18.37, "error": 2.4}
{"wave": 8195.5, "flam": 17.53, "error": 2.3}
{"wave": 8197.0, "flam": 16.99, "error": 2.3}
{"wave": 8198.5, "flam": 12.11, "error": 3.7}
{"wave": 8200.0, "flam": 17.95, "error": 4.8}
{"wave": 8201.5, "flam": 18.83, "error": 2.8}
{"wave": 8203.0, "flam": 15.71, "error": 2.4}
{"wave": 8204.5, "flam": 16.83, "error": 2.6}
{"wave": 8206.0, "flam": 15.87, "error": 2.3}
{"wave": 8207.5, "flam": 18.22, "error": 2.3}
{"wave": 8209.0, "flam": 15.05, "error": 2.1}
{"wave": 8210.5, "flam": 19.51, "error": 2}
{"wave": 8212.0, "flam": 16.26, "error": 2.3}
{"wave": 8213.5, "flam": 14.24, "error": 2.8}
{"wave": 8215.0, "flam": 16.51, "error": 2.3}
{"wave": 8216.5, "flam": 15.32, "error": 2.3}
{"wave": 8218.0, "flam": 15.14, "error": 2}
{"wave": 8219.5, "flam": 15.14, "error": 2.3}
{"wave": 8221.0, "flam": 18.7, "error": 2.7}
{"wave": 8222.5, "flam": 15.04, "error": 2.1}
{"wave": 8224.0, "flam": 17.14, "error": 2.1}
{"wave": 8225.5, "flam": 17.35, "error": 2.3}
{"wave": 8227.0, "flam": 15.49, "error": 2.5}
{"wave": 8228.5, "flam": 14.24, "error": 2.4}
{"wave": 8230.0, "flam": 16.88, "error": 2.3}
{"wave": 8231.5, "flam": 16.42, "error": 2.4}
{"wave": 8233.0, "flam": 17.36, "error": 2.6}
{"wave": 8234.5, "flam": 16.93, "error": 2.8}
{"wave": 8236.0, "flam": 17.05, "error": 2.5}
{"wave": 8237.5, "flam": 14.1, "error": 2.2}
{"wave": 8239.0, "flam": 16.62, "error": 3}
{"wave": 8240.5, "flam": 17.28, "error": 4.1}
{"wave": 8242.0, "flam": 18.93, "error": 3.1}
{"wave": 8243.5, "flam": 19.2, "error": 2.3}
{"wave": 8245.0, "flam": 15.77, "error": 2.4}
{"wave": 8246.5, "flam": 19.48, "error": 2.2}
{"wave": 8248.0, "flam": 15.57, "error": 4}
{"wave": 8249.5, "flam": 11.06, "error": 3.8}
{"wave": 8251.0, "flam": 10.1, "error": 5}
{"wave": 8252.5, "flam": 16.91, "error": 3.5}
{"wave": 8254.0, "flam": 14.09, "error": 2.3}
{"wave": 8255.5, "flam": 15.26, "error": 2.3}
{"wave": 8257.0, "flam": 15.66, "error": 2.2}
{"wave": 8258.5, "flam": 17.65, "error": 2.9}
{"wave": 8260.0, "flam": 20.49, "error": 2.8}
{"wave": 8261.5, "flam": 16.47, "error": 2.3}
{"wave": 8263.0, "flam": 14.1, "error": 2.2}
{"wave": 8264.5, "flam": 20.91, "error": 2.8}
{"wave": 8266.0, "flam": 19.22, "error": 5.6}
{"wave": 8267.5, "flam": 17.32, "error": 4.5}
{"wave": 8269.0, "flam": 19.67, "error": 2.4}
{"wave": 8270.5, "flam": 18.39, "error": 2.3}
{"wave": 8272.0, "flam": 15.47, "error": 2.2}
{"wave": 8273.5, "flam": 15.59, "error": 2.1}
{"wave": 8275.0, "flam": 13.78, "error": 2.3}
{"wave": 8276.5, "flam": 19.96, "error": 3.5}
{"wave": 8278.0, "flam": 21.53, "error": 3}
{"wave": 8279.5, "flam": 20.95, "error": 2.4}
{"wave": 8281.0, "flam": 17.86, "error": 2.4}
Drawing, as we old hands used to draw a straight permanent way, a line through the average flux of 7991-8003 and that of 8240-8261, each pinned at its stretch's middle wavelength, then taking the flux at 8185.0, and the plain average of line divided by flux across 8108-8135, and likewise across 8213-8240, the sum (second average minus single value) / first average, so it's -18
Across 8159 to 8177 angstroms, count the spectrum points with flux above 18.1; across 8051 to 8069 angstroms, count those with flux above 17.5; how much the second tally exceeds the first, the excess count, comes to -4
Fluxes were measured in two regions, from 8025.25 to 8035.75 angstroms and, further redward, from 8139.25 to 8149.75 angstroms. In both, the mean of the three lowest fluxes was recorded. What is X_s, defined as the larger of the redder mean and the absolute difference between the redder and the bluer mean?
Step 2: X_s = 14.0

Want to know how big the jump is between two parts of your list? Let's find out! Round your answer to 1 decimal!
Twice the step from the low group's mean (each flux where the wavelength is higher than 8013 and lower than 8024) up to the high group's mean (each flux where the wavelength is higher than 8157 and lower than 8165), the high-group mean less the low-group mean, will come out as 1.5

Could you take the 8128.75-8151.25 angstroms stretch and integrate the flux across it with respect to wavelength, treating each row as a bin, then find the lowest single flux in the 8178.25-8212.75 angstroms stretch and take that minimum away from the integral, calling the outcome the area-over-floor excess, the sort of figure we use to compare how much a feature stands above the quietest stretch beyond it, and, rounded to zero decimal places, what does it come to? 386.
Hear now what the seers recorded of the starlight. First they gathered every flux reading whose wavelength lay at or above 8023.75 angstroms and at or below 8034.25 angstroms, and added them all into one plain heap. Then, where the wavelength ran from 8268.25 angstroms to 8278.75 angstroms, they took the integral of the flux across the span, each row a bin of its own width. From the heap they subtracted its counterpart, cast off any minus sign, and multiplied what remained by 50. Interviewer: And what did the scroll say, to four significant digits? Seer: 3474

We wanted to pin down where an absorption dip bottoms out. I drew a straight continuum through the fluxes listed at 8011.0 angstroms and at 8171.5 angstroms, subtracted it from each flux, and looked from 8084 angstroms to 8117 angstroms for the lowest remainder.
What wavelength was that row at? 8096.5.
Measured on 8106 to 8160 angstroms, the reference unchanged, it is 8120.5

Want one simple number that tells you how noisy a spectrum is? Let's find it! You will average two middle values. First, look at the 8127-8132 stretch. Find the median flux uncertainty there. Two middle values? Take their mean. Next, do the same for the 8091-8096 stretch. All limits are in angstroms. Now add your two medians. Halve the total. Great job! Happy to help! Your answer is 2.50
